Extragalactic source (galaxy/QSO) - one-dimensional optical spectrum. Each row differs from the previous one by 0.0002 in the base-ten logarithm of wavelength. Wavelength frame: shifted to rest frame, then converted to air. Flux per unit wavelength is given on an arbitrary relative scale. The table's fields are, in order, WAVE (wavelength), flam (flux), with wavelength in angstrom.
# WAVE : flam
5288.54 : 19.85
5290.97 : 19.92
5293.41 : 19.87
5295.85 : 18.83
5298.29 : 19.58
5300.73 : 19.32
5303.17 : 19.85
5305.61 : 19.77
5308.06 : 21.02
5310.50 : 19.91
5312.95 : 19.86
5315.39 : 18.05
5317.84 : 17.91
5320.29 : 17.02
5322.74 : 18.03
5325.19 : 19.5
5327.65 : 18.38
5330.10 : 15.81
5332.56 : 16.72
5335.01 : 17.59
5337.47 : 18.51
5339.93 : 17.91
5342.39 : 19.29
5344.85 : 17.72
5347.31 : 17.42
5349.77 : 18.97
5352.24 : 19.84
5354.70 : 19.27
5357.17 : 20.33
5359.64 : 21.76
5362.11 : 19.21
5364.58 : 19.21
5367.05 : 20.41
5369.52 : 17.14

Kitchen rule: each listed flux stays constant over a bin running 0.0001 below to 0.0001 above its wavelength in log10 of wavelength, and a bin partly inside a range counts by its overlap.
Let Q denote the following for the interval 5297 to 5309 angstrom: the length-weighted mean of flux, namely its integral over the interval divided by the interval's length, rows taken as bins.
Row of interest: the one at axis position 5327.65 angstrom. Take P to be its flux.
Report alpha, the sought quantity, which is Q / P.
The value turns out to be 1.08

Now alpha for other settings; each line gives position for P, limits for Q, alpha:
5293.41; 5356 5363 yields 1.03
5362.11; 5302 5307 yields 1.03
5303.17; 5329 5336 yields 0.84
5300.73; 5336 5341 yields 0.94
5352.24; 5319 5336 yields 0.89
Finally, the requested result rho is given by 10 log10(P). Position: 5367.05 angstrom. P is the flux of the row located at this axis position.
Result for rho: 13.1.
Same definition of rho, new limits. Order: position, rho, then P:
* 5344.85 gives 12.5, 17.72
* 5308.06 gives 13.2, 21.02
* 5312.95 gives 13.0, 19.86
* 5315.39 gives 12.6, 18.05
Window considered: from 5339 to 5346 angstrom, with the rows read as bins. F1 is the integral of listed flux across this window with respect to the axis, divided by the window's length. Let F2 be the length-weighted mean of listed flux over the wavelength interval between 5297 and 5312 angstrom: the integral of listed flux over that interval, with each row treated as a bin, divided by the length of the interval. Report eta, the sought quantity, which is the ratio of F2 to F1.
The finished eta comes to 1.09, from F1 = 18.3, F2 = 19.9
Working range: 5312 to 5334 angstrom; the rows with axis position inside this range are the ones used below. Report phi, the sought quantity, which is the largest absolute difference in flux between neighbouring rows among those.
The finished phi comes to 2.6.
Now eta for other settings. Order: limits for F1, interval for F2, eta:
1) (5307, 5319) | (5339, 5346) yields 0.95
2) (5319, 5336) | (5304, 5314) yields 1.15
